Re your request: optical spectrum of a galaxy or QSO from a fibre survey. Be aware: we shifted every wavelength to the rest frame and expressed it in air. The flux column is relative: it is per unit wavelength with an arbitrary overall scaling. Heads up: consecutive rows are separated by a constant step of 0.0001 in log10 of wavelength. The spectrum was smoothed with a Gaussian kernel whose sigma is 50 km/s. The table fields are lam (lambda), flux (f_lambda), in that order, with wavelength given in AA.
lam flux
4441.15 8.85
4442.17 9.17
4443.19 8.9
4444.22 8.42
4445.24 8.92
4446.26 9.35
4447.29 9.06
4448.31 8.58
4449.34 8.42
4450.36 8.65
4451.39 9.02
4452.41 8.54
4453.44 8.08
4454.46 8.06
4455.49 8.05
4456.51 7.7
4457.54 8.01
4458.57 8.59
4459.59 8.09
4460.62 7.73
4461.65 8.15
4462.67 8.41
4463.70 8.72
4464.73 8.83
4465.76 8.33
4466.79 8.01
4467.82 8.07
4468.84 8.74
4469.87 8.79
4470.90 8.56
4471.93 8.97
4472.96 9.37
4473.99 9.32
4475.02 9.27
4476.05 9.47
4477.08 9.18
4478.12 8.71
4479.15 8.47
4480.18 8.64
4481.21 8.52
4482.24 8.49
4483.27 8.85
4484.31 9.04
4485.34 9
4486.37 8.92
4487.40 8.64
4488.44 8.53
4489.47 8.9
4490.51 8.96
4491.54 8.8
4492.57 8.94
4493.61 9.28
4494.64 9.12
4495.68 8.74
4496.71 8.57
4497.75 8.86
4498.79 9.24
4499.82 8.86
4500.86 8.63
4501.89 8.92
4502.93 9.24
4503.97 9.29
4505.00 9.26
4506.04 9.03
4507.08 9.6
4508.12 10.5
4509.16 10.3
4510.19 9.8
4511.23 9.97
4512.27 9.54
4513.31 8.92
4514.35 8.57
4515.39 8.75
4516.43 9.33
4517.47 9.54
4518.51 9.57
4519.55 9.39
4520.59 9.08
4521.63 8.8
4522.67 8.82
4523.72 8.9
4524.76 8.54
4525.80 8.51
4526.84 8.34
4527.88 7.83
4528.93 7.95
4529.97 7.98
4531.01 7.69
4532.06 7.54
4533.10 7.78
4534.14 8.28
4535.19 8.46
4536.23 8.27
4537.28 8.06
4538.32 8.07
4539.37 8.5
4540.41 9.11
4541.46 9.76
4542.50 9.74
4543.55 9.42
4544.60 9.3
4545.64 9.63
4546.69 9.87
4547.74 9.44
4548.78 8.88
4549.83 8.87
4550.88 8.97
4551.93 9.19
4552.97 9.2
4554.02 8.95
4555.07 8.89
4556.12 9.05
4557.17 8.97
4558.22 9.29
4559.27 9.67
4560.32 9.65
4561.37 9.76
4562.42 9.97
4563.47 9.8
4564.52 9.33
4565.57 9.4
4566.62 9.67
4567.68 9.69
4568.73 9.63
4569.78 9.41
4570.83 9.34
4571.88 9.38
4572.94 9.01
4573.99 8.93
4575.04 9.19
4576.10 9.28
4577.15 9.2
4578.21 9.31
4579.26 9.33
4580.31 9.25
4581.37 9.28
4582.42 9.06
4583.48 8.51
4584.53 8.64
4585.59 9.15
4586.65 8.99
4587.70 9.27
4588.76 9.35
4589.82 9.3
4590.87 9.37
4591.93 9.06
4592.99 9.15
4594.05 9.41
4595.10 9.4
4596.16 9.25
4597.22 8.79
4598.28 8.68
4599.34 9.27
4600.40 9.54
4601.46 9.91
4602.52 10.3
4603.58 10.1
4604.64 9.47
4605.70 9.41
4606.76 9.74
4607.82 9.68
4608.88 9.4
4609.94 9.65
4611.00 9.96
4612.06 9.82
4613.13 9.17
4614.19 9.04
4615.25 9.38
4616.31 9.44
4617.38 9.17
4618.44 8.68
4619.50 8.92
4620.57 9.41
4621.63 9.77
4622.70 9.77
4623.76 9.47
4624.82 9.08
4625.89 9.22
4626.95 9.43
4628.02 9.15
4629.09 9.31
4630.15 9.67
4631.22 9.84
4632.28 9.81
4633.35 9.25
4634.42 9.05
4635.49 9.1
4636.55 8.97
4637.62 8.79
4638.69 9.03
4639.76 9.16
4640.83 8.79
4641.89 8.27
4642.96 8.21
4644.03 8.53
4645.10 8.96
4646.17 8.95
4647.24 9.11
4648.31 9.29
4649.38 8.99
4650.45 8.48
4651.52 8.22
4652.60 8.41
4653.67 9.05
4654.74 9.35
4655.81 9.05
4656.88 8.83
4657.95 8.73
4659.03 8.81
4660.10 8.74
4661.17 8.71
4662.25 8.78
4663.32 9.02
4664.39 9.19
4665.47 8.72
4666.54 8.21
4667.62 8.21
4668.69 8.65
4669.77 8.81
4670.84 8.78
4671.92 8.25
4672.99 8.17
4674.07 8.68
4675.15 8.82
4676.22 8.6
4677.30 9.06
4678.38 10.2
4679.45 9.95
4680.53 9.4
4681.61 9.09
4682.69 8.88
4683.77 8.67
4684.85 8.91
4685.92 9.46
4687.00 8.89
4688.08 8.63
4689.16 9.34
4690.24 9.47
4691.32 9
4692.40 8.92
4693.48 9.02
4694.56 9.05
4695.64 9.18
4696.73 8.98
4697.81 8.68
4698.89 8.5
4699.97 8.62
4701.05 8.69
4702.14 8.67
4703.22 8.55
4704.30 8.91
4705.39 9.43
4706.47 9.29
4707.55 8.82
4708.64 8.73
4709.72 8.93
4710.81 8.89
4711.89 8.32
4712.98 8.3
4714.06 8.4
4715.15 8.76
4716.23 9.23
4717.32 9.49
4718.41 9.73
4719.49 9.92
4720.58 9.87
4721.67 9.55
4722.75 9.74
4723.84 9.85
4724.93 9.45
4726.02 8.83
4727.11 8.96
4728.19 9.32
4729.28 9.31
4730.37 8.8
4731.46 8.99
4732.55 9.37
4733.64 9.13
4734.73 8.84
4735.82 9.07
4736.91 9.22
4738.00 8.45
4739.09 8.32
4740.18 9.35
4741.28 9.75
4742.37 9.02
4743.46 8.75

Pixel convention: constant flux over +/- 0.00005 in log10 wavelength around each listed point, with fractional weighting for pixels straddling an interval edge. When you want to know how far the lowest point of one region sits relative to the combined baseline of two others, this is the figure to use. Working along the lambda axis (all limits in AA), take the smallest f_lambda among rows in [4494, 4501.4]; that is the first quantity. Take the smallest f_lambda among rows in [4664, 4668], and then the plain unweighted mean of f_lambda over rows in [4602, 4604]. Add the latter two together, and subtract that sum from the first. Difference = -9.84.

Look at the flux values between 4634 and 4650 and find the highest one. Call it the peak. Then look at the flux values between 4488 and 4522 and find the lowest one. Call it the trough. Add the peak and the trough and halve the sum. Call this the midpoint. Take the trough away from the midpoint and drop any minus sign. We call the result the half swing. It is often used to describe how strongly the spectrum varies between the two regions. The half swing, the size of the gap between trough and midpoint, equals 0.38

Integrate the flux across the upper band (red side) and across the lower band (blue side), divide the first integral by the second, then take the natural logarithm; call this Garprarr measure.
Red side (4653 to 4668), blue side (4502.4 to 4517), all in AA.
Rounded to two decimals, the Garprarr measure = -0.04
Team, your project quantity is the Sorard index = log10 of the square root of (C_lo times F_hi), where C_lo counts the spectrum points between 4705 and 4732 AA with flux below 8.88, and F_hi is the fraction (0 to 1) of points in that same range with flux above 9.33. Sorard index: 0.23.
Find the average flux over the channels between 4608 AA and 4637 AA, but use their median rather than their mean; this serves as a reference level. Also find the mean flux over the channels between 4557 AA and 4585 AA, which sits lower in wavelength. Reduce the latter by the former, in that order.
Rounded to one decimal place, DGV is 0.0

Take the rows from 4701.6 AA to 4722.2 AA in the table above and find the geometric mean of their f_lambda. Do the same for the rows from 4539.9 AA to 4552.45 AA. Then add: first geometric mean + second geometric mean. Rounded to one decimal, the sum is 18.4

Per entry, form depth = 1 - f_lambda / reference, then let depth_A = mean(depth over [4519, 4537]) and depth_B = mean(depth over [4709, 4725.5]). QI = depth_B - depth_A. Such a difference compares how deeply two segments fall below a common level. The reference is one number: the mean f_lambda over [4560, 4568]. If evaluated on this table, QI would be -0.09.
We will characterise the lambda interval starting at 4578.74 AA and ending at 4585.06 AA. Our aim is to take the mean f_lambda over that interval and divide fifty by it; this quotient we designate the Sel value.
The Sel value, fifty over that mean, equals 5.55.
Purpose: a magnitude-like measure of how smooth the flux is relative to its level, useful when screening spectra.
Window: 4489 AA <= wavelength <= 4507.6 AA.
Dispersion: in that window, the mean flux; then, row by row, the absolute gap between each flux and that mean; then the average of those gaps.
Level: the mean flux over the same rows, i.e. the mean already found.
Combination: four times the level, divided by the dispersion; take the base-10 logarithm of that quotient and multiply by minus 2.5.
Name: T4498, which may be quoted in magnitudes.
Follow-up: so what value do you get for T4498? -5.55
